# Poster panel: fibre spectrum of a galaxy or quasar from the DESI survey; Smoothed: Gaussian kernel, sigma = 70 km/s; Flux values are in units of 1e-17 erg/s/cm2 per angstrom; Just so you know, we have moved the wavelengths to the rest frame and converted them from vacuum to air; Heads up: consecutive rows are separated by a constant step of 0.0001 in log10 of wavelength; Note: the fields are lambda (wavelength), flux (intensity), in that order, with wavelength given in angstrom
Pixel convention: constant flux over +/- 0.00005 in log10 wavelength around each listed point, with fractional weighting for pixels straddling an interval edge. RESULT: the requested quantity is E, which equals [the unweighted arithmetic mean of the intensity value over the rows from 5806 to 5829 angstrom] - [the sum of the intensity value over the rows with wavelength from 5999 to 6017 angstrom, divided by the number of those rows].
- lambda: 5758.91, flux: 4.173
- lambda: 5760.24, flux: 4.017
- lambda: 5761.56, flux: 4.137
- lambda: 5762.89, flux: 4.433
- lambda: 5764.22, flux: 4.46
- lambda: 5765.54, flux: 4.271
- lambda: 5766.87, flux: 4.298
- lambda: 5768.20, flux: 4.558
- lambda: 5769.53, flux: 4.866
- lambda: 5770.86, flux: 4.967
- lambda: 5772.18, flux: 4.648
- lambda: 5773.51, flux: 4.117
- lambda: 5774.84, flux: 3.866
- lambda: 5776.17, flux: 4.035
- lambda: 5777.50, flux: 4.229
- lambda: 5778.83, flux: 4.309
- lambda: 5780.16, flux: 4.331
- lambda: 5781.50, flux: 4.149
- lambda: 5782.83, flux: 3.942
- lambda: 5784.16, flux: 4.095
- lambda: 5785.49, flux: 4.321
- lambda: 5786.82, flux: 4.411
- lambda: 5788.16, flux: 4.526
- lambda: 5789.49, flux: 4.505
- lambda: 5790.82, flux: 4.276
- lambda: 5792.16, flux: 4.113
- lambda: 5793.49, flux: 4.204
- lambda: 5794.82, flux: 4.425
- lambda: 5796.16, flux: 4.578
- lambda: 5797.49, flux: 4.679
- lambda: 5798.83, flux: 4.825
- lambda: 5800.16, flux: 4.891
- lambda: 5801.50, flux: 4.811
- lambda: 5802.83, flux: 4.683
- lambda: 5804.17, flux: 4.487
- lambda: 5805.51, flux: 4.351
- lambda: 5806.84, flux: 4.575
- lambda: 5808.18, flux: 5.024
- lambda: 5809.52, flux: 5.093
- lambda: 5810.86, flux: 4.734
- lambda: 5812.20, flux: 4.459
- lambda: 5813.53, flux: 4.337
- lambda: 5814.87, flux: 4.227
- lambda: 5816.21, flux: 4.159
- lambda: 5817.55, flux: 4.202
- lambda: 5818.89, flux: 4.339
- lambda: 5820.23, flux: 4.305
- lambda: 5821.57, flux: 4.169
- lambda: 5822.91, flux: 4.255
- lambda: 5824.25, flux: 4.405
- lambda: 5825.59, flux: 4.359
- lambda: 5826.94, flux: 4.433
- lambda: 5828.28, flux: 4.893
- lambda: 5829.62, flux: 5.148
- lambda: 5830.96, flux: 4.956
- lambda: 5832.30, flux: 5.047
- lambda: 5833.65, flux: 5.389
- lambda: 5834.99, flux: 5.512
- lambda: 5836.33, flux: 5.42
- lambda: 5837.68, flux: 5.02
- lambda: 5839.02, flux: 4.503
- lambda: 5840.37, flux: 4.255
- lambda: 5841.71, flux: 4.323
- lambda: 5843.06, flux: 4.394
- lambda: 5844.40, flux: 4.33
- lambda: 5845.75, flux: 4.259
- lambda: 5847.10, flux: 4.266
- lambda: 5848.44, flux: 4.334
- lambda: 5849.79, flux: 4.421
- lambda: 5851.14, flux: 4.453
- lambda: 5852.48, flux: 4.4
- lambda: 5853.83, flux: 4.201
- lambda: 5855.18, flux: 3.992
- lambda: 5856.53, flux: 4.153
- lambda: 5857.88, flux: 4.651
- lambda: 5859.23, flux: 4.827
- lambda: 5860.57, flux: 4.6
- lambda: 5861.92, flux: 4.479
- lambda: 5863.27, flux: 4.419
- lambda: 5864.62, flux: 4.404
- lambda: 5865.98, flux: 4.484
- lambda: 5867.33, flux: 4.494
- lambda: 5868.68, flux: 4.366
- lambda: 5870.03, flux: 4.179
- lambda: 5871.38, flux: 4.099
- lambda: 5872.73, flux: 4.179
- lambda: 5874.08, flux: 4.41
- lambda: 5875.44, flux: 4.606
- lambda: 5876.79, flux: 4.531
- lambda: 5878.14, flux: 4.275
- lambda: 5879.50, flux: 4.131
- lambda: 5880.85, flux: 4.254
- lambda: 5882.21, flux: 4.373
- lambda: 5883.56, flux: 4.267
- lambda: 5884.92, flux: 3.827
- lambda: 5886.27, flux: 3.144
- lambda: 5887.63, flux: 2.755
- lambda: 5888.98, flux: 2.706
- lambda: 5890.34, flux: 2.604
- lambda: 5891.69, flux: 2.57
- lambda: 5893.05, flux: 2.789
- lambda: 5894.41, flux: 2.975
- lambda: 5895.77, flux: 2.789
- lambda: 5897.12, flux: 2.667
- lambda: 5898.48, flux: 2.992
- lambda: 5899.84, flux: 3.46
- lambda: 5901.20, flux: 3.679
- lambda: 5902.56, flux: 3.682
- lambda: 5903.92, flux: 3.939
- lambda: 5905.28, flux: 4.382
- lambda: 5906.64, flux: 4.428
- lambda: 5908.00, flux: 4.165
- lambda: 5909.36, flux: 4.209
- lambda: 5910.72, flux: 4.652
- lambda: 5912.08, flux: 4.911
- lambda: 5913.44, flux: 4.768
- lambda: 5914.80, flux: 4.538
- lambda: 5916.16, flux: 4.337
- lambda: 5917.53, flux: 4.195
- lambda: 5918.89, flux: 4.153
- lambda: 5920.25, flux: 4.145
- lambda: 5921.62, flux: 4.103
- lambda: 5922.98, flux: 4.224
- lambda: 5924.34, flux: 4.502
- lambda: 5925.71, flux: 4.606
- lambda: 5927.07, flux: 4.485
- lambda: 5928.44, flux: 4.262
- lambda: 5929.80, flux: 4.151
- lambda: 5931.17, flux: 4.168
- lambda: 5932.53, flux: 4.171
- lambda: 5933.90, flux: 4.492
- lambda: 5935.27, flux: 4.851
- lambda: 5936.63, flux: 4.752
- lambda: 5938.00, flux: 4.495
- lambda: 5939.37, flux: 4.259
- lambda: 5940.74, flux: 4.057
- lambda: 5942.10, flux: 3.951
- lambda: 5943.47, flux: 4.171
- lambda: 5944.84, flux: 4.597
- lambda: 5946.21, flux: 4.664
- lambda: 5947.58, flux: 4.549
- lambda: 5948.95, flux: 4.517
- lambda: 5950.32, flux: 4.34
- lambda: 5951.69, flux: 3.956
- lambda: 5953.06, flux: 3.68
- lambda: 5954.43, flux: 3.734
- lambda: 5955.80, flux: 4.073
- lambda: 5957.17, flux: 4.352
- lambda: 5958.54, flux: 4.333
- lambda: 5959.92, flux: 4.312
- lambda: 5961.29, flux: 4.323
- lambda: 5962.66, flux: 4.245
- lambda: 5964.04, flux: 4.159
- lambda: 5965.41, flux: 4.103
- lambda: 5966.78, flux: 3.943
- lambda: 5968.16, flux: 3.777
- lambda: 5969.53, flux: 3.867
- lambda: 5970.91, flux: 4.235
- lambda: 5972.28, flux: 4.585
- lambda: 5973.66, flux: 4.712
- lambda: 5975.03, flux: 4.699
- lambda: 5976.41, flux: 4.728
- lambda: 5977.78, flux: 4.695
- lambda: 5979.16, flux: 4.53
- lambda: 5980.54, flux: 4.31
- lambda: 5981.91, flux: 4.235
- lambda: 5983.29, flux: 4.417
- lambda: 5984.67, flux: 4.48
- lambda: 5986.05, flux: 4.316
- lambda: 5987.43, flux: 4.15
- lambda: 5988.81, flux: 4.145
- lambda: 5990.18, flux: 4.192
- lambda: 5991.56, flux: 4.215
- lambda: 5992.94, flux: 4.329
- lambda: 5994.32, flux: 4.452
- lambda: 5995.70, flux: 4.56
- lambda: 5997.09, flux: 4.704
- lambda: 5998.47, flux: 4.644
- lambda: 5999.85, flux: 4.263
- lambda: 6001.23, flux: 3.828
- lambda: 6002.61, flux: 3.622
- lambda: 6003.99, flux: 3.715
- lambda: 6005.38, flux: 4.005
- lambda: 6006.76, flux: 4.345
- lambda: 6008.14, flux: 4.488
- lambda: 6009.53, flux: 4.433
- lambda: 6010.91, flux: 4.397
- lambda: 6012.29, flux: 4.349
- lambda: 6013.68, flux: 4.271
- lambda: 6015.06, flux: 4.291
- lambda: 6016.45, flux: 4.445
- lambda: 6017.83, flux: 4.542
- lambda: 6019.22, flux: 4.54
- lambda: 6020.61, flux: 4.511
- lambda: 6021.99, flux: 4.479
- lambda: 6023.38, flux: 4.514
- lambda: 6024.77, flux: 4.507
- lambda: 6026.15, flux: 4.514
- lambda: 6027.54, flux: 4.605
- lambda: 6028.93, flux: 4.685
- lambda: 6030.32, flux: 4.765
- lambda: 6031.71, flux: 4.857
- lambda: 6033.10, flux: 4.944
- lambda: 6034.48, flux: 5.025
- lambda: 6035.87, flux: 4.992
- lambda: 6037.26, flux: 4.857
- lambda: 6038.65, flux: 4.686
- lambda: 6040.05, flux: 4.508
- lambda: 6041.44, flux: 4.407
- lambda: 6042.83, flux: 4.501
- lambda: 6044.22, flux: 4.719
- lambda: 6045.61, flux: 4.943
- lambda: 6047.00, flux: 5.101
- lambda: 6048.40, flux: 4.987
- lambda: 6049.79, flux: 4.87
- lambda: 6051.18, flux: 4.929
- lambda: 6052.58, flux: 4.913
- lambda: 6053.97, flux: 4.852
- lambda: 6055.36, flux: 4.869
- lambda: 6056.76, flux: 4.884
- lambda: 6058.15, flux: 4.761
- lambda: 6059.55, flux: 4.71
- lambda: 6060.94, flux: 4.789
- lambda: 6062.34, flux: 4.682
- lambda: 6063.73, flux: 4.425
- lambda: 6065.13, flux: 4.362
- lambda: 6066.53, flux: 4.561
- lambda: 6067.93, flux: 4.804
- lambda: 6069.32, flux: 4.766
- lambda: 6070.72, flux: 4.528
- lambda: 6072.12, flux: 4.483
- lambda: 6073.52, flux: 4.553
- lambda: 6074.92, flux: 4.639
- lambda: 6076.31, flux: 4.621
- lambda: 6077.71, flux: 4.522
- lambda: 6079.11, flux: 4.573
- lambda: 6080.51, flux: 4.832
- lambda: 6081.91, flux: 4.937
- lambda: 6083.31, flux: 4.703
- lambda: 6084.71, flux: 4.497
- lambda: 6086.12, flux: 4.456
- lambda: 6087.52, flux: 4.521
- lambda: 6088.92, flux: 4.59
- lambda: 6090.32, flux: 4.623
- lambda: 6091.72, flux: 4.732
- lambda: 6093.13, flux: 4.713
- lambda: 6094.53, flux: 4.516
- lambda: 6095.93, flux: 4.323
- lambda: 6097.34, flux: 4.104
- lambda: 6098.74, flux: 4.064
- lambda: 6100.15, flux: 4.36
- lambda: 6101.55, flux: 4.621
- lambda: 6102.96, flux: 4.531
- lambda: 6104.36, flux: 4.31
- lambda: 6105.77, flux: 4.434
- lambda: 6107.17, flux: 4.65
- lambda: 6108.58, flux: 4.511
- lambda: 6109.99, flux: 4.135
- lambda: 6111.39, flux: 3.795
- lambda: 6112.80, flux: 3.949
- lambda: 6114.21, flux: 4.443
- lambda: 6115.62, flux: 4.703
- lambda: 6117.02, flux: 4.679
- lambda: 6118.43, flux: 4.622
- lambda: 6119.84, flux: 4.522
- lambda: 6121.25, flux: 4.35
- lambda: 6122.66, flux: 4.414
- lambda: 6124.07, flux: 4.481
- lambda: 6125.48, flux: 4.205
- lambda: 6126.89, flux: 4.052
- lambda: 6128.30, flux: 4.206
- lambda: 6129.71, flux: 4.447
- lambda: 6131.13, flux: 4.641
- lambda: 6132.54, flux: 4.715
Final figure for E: 0.3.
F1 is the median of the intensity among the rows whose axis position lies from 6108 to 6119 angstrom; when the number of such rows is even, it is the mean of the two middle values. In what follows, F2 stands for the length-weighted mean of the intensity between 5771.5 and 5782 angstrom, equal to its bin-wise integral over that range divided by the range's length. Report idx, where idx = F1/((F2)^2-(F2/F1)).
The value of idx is 0.27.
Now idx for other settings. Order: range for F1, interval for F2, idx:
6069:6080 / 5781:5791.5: 0.26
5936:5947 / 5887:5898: 0.64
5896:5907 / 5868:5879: 0.21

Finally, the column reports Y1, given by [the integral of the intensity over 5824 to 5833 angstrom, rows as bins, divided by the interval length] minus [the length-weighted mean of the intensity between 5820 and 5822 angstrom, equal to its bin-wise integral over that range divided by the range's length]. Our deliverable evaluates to 0.5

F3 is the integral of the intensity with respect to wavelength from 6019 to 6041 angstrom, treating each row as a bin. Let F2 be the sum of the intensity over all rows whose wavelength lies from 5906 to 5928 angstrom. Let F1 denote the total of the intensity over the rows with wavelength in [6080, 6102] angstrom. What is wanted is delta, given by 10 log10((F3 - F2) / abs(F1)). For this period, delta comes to -3.47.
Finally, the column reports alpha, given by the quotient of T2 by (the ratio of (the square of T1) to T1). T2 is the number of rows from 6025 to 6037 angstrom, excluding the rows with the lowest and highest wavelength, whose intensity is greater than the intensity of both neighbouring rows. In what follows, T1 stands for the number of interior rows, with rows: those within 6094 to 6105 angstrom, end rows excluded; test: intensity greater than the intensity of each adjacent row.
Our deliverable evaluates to 1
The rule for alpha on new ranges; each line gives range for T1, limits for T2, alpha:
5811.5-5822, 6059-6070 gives 2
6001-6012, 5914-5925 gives 0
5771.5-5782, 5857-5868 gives 1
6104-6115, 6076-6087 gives 1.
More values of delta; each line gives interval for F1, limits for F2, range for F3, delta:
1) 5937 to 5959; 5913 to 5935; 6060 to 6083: -2.59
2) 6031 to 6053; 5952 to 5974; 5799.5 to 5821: -3.94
